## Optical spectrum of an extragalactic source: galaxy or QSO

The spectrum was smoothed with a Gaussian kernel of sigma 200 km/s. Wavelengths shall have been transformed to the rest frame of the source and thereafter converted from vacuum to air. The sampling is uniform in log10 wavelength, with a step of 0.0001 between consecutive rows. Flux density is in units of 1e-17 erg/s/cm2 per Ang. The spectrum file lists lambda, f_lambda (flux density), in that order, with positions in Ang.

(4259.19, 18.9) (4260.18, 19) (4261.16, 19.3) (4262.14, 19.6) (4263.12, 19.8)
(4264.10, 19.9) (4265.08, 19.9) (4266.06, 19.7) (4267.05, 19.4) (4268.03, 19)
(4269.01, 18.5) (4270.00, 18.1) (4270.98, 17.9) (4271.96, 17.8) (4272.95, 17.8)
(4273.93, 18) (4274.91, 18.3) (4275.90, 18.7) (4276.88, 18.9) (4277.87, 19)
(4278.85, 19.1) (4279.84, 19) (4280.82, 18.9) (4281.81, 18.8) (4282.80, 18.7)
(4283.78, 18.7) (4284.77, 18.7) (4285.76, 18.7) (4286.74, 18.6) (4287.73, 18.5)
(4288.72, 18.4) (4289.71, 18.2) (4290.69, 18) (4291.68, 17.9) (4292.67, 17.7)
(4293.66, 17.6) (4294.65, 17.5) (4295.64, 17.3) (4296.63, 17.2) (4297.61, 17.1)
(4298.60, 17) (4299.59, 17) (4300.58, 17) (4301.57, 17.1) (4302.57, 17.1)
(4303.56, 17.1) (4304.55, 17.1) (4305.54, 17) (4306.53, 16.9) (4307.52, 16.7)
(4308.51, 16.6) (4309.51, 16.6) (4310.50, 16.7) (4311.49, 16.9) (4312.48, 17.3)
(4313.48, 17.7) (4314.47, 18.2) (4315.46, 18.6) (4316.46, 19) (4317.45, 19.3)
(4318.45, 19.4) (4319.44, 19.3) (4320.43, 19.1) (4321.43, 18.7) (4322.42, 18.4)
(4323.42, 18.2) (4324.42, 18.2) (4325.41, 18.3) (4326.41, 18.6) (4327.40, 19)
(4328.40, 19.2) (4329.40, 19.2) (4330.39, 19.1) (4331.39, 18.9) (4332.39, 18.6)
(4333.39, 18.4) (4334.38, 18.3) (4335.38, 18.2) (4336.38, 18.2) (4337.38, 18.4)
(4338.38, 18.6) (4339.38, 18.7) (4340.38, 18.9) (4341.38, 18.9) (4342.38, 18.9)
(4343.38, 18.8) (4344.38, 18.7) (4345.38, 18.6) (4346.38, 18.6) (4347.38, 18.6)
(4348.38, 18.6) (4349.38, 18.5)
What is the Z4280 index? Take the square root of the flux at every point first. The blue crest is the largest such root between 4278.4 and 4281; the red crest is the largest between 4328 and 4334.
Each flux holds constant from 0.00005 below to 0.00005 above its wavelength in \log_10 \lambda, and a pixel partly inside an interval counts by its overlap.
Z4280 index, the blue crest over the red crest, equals 1.00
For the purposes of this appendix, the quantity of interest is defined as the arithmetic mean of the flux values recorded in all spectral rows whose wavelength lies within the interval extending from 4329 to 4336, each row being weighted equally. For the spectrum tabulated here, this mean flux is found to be 18.7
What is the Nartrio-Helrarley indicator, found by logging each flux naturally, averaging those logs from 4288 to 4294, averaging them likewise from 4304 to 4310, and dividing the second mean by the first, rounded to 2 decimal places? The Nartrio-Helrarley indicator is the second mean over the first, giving 0.98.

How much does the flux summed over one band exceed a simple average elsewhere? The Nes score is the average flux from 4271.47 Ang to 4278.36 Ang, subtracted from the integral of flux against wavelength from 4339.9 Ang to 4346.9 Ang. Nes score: 113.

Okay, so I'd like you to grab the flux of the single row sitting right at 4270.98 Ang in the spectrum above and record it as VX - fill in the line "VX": 17.9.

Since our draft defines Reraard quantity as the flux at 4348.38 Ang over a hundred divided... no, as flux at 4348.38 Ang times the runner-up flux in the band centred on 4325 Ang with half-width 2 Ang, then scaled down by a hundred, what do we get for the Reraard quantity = 3.40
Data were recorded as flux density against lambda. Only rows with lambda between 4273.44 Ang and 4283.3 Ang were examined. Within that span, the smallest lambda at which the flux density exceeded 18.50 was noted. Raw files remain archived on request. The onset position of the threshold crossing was 4275.90 Ang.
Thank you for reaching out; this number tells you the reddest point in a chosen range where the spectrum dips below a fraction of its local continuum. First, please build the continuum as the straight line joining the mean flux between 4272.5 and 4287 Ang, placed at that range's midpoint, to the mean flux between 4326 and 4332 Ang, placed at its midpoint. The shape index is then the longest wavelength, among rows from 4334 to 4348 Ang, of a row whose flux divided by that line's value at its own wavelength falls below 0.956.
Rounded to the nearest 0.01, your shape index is 4336.38 Ang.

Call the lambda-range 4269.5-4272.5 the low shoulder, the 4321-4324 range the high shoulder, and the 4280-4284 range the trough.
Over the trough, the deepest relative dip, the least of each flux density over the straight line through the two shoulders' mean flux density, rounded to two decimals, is 1.04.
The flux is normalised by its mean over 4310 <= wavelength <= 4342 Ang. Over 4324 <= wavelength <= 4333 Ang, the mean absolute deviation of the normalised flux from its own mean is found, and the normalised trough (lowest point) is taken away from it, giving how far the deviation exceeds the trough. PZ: -0.97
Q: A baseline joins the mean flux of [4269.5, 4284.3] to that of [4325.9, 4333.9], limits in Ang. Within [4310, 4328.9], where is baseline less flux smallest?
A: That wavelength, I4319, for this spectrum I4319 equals 4318.45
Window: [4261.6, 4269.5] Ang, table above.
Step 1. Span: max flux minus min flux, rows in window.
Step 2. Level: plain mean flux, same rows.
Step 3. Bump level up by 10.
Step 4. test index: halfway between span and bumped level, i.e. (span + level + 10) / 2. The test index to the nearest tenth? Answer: 15.4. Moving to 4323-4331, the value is 14.9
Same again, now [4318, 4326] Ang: 14.9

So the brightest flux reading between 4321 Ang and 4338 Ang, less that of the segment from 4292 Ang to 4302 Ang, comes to 1.5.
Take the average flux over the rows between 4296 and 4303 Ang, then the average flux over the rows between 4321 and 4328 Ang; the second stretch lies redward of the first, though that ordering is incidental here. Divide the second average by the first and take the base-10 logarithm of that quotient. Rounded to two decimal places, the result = 0.03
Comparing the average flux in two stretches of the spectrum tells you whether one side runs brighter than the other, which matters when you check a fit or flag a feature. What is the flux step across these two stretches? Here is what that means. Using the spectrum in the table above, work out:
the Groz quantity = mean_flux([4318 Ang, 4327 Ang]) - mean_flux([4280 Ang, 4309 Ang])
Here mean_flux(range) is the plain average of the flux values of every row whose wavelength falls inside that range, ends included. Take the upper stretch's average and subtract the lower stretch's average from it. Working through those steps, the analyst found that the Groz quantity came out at 1.0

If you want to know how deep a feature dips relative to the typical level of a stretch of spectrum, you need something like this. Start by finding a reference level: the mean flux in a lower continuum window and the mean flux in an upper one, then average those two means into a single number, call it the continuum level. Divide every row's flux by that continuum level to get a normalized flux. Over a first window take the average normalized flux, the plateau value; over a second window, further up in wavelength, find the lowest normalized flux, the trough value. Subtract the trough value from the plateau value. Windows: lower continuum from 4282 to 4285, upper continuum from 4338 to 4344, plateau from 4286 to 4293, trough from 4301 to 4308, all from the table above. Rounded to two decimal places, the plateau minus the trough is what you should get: 0.08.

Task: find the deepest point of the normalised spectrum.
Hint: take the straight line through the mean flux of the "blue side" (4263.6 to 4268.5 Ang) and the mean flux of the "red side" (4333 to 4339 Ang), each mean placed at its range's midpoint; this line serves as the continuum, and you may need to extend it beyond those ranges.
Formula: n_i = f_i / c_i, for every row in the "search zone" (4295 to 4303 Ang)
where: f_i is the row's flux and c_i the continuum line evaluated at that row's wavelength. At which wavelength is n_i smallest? 4298.60 Ang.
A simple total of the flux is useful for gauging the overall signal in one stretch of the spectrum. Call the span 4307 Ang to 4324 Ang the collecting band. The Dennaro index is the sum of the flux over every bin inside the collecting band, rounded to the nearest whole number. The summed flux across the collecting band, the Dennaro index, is 307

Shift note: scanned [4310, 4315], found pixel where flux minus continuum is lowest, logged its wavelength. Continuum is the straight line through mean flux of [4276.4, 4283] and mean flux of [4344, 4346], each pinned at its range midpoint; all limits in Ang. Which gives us 4310.50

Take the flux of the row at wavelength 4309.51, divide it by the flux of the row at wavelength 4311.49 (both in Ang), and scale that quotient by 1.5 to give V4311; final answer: 1.47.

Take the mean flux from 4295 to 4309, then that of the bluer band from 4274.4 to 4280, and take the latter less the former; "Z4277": 1.8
